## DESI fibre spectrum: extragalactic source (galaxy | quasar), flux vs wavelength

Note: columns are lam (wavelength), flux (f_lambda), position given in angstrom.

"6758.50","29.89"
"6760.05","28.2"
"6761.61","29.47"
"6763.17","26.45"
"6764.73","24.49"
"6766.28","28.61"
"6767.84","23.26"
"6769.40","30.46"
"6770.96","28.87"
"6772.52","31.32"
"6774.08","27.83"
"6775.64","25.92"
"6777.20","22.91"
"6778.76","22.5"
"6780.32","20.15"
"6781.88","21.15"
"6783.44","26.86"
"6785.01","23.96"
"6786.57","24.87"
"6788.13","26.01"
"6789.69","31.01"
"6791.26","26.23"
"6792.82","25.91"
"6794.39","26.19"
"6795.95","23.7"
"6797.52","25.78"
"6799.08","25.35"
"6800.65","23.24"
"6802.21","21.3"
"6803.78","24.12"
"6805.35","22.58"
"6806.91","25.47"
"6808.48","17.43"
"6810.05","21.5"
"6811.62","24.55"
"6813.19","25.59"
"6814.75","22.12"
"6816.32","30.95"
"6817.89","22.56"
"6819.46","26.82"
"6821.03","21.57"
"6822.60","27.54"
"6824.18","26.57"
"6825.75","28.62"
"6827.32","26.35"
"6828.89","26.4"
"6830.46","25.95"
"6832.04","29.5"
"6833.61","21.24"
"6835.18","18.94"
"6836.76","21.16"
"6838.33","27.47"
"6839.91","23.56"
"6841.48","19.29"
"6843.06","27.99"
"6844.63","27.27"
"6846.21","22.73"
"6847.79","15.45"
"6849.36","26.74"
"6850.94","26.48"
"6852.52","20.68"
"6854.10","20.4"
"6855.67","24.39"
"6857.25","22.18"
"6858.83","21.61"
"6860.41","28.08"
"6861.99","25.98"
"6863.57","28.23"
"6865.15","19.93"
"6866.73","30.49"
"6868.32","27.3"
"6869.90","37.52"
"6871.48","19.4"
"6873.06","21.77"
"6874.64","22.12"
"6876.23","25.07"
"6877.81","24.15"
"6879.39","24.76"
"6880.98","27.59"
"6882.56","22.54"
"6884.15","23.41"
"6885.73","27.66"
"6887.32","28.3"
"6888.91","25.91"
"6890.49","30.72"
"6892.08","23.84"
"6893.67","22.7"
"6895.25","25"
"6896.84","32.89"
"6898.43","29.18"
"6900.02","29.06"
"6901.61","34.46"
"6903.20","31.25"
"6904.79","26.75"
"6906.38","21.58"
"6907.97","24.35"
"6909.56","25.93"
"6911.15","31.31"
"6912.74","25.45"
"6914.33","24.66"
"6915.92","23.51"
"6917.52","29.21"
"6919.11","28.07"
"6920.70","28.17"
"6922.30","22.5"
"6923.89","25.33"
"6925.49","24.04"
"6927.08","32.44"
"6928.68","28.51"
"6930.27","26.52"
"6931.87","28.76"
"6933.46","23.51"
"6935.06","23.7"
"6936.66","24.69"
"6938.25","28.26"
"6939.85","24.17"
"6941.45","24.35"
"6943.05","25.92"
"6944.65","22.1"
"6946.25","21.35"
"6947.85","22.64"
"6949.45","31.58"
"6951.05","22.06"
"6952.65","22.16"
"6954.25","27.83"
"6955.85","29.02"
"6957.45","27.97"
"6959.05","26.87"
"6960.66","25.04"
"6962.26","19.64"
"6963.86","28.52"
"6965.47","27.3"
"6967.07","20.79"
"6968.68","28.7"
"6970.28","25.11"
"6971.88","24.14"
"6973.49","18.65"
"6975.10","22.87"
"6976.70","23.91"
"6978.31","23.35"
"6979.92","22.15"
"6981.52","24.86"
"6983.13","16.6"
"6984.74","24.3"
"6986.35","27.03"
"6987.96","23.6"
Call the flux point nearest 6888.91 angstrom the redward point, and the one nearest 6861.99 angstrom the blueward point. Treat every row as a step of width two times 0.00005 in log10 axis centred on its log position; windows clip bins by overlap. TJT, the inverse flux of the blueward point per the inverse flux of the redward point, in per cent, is 100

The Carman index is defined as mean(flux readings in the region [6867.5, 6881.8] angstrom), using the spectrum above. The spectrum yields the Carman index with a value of 25.5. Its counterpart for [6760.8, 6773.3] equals 27.9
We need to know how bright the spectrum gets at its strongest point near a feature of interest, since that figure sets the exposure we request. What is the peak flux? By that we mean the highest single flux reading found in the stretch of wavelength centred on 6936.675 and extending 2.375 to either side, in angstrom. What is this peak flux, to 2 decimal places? 28.26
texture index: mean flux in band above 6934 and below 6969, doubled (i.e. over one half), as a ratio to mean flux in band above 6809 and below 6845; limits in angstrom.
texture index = 2.02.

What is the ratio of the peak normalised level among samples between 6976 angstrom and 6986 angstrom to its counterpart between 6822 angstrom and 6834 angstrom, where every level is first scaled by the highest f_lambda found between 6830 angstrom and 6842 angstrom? 0.84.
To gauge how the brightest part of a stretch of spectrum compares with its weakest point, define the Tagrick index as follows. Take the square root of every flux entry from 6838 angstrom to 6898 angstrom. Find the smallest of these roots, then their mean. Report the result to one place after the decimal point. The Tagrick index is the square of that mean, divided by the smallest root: 6.3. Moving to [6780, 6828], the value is 5.9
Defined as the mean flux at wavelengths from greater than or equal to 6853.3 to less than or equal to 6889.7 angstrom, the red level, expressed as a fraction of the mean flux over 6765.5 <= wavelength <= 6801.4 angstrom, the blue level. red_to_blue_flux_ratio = 0.98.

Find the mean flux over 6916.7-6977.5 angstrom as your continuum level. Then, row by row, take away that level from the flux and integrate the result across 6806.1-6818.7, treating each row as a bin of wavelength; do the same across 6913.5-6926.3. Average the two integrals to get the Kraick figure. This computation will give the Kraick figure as -9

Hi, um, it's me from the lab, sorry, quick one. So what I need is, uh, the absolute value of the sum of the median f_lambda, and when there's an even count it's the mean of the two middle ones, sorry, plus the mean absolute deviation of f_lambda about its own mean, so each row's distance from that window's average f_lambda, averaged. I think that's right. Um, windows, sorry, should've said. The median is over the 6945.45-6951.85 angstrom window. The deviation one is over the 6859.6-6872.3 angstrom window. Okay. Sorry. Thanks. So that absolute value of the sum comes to 26.4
